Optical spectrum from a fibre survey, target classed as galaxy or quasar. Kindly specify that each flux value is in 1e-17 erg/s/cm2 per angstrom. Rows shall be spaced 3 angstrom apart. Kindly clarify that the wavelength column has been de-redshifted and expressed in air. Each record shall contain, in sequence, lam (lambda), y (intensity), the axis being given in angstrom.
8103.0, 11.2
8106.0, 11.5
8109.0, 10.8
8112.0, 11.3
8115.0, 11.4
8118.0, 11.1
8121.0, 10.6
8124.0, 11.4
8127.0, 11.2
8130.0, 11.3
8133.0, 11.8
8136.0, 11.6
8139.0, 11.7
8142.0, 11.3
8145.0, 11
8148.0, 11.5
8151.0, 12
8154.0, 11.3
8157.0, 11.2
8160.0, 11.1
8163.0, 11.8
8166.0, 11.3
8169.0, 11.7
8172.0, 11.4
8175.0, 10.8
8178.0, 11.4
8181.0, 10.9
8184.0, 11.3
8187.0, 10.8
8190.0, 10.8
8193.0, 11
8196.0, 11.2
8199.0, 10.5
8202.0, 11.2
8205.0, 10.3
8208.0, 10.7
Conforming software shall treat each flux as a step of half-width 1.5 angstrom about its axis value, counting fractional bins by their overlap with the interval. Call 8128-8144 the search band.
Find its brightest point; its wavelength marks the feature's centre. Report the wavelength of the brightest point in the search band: 8133.0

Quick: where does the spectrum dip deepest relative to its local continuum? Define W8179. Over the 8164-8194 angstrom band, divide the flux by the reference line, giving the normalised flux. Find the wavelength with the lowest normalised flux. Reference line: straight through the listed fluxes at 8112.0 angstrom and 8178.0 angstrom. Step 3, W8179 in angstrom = 8190.0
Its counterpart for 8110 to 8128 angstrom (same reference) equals 8121.0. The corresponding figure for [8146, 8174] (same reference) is 8160.0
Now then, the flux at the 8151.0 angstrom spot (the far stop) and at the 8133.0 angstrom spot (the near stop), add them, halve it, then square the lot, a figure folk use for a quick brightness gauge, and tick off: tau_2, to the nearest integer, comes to 142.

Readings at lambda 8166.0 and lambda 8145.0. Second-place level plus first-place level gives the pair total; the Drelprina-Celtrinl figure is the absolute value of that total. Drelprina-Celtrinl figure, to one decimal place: 22.3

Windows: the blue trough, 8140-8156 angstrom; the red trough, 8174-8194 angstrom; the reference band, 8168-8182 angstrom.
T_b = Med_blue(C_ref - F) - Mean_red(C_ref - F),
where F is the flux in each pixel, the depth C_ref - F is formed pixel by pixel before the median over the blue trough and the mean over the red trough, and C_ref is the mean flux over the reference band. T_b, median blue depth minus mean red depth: -0.3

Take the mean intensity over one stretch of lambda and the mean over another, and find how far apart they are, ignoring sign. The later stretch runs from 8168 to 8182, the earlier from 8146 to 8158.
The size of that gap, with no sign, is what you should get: 0.3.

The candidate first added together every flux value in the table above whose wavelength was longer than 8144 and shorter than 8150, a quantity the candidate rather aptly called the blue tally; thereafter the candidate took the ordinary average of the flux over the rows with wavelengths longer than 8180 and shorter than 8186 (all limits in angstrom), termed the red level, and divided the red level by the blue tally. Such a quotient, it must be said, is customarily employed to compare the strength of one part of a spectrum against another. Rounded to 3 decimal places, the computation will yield 0.493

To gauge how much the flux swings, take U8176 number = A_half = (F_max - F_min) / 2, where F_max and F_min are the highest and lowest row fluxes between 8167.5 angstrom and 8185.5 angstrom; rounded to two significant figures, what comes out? 0.45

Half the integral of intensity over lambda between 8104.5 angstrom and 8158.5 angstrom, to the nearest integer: 306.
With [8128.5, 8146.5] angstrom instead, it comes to 103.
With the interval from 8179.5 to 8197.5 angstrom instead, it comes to 99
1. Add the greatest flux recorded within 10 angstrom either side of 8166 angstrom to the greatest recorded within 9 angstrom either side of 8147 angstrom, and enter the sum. 23.8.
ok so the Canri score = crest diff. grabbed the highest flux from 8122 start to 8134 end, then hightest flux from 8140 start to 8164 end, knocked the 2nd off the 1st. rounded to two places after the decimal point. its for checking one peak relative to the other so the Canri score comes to -0.20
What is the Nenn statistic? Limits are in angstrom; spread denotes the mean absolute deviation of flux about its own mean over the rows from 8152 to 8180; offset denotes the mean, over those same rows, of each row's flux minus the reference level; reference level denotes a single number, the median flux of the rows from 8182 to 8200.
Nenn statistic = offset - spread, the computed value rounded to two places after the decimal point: 0.22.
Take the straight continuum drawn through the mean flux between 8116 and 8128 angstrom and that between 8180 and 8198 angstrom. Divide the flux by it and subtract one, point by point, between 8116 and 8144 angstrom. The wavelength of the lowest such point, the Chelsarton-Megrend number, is 8121.0 angstrom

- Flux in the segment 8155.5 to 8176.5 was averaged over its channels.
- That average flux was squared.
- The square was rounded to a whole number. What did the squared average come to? 128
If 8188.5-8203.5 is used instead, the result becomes 120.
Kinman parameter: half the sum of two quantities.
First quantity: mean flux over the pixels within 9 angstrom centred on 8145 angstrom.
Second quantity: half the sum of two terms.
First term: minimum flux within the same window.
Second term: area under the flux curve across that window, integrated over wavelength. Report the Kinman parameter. 33.7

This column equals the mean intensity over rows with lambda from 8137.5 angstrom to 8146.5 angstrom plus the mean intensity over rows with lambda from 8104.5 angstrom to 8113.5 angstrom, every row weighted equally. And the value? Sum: 22.53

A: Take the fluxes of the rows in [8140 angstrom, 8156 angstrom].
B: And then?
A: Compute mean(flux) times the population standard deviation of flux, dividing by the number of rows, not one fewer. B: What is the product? 3.8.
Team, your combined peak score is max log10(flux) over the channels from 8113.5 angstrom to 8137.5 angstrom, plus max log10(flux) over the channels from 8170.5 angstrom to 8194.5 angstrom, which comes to 2.13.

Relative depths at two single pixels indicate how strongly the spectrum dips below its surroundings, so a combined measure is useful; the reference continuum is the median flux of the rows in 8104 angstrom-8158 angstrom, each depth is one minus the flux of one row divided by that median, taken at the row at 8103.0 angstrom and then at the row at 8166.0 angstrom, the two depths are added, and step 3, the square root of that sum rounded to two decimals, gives 0.09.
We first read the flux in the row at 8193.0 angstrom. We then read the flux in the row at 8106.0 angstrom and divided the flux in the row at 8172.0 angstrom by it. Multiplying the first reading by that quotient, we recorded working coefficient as 10.9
